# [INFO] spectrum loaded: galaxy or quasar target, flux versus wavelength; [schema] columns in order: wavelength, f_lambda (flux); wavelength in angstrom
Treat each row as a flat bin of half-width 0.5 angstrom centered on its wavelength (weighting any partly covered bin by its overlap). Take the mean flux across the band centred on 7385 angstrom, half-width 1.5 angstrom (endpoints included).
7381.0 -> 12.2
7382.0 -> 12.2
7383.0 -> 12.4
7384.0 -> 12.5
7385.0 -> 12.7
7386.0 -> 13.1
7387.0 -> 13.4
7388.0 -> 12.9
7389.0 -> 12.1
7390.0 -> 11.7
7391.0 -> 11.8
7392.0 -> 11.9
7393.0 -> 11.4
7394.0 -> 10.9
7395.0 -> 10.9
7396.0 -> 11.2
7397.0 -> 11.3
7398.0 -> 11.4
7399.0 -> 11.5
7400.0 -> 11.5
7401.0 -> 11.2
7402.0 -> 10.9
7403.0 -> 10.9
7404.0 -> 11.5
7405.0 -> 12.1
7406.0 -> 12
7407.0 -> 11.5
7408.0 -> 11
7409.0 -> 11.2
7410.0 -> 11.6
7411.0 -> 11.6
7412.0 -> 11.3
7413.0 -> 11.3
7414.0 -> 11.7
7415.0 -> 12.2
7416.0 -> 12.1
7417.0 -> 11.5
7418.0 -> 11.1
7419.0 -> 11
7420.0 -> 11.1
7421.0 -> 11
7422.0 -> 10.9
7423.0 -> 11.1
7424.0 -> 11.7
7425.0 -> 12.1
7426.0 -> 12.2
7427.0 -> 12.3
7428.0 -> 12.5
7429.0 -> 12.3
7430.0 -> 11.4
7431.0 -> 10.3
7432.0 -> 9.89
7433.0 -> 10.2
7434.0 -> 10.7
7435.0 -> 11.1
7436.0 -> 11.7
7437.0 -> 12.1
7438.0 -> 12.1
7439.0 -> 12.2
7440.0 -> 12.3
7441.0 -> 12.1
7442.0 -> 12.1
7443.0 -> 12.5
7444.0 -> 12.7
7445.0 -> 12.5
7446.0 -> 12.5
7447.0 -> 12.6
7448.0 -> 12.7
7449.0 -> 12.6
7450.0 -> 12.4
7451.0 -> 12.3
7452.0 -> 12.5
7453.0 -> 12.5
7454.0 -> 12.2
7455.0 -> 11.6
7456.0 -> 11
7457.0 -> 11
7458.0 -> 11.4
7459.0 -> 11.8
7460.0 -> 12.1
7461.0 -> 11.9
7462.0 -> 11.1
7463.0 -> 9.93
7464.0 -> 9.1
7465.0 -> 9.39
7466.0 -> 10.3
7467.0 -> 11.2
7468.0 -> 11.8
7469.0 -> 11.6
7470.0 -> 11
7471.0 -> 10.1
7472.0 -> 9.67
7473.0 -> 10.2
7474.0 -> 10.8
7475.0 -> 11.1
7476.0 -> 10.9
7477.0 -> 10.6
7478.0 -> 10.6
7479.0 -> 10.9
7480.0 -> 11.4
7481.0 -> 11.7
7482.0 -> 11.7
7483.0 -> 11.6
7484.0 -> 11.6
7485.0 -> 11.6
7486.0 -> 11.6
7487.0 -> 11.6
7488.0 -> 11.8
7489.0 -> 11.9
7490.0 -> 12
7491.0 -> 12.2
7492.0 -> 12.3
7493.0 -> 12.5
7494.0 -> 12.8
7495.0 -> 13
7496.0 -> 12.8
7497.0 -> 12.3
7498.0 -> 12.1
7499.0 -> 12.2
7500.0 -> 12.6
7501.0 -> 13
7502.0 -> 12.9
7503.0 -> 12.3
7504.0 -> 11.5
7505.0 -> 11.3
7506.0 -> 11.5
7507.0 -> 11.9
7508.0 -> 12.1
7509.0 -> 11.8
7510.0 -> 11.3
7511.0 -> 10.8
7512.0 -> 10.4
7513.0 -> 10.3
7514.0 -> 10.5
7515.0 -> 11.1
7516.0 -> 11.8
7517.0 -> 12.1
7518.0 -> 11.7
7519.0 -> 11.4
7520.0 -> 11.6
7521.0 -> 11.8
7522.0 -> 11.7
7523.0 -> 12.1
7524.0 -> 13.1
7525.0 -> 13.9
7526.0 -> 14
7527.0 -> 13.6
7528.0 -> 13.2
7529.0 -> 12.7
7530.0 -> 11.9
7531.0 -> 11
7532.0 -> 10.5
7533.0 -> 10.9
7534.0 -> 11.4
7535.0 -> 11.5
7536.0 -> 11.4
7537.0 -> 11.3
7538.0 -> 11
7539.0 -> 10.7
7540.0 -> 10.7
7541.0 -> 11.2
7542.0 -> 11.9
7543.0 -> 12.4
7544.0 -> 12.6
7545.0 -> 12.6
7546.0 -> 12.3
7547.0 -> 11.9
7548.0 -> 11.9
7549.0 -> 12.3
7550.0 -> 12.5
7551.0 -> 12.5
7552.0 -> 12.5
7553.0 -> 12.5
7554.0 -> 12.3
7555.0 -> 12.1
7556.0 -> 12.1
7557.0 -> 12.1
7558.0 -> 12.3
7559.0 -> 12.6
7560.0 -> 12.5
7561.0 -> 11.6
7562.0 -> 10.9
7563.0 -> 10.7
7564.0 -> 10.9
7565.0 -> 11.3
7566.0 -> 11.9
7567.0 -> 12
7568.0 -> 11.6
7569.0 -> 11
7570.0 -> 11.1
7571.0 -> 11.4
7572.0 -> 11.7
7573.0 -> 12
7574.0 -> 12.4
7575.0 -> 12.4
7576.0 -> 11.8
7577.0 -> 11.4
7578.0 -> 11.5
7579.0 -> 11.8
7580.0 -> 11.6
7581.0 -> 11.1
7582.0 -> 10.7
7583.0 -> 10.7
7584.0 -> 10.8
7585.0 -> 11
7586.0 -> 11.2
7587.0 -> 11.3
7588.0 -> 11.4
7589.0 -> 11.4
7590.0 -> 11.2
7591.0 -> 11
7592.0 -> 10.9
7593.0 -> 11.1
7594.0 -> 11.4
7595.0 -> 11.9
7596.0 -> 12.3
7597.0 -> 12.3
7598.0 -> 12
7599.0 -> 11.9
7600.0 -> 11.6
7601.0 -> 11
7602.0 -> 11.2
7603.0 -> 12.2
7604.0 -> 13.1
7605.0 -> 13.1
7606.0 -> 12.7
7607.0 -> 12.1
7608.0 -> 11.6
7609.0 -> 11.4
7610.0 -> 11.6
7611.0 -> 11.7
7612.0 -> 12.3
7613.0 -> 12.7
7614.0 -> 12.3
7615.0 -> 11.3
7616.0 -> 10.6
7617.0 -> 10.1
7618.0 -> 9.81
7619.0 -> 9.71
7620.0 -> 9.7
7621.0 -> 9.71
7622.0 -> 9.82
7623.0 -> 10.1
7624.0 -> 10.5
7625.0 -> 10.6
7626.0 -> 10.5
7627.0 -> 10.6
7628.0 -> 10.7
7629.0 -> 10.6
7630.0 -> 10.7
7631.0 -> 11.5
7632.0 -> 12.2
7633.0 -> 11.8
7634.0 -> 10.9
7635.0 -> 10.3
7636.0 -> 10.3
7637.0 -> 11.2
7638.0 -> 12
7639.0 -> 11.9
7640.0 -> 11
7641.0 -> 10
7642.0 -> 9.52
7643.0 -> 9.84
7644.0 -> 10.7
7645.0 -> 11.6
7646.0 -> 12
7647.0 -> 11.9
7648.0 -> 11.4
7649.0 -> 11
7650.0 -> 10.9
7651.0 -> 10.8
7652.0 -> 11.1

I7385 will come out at 12.8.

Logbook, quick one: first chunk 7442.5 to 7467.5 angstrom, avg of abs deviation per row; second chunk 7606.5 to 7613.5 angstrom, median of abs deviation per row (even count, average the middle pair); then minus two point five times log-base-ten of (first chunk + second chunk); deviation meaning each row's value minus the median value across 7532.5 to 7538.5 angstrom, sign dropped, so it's -0.28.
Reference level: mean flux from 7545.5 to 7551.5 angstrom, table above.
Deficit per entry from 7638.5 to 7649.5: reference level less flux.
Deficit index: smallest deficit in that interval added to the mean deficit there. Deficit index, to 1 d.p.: 1.5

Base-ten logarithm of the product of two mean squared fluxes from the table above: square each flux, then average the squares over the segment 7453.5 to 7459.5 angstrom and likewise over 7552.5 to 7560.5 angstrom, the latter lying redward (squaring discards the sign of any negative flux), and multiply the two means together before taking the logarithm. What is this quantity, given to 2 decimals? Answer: 4.30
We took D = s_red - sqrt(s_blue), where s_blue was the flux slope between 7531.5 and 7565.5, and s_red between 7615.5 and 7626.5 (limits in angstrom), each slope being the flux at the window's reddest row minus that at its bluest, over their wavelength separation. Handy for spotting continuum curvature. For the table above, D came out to -0.17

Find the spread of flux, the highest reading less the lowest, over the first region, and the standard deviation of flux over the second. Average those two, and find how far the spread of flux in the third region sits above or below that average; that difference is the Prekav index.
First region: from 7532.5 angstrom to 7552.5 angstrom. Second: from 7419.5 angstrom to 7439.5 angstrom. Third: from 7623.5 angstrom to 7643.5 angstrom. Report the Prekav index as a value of 1.3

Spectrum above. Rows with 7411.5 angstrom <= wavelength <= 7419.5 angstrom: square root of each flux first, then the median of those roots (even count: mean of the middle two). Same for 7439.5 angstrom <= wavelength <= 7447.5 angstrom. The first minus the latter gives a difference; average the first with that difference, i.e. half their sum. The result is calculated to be 1.61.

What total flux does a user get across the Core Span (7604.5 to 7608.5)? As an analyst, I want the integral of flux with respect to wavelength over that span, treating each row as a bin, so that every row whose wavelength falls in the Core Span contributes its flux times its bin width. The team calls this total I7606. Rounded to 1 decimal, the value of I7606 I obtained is 49.5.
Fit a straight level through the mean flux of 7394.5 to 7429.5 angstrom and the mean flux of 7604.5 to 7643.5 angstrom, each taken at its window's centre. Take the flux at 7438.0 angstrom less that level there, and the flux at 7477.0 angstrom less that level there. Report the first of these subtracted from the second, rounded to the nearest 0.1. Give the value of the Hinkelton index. -1.4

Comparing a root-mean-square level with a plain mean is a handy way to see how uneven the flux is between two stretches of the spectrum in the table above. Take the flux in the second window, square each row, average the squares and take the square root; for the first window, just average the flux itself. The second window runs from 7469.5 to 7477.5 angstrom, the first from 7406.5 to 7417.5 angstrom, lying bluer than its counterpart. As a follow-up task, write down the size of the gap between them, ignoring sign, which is 1.0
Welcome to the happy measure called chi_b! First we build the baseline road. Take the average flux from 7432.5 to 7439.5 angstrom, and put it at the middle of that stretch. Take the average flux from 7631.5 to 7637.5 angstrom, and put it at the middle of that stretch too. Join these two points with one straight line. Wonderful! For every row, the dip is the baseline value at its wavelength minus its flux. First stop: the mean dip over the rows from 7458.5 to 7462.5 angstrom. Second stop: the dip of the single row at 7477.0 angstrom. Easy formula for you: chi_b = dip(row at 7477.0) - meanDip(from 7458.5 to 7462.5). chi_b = 1.1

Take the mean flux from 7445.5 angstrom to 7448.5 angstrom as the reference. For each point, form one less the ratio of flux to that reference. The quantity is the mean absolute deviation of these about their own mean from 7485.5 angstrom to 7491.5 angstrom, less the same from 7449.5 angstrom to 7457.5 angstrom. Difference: -0.029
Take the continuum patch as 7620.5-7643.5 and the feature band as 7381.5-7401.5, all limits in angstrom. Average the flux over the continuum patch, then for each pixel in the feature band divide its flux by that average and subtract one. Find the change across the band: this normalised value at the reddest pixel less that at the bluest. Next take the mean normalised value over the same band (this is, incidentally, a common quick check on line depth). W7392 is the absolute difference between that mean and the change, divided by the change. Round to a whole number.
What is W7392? -2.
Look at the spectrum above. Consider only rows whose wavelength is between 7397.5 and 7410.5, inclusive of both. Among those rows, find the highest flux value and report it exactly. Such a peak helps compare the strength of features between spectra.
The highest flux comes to 12.1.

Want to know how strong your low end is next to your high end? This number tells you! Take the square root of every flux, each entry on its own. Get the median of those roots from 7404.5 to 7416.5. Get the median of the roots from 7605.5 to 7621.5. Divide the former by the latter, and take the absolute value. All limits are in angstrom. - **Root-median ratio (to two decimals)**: 1.00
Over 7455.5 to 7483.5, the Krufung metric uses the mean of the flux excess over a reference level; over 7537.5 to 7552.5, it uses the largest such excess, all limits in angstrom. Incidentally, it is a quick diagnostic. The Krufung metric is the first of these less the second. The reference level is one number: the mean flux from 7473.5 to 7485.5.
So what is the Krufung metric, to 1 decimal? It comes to -1.7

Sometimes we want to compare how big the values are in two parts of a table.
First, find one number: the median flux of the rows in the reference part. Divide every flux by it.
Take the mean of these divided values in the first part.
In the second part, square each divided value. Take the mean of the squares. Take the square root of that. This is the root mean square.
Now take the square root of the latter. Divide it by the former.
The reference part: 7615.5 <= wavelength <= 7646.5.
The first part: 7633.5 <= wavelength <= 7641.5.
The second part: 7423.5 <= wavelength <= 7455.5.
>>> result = 1.03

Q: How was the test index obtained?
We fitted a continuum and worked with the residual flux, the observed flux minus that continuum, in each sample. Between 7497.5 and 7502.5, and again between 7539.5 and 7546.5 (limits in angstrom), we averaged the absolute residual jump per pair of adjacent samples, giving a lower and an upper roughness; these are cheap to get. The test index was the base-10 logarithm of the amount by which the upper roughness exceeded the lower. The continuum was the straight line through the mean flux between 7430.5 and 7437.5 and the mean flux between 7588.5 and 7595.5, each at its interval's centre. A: -0.93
